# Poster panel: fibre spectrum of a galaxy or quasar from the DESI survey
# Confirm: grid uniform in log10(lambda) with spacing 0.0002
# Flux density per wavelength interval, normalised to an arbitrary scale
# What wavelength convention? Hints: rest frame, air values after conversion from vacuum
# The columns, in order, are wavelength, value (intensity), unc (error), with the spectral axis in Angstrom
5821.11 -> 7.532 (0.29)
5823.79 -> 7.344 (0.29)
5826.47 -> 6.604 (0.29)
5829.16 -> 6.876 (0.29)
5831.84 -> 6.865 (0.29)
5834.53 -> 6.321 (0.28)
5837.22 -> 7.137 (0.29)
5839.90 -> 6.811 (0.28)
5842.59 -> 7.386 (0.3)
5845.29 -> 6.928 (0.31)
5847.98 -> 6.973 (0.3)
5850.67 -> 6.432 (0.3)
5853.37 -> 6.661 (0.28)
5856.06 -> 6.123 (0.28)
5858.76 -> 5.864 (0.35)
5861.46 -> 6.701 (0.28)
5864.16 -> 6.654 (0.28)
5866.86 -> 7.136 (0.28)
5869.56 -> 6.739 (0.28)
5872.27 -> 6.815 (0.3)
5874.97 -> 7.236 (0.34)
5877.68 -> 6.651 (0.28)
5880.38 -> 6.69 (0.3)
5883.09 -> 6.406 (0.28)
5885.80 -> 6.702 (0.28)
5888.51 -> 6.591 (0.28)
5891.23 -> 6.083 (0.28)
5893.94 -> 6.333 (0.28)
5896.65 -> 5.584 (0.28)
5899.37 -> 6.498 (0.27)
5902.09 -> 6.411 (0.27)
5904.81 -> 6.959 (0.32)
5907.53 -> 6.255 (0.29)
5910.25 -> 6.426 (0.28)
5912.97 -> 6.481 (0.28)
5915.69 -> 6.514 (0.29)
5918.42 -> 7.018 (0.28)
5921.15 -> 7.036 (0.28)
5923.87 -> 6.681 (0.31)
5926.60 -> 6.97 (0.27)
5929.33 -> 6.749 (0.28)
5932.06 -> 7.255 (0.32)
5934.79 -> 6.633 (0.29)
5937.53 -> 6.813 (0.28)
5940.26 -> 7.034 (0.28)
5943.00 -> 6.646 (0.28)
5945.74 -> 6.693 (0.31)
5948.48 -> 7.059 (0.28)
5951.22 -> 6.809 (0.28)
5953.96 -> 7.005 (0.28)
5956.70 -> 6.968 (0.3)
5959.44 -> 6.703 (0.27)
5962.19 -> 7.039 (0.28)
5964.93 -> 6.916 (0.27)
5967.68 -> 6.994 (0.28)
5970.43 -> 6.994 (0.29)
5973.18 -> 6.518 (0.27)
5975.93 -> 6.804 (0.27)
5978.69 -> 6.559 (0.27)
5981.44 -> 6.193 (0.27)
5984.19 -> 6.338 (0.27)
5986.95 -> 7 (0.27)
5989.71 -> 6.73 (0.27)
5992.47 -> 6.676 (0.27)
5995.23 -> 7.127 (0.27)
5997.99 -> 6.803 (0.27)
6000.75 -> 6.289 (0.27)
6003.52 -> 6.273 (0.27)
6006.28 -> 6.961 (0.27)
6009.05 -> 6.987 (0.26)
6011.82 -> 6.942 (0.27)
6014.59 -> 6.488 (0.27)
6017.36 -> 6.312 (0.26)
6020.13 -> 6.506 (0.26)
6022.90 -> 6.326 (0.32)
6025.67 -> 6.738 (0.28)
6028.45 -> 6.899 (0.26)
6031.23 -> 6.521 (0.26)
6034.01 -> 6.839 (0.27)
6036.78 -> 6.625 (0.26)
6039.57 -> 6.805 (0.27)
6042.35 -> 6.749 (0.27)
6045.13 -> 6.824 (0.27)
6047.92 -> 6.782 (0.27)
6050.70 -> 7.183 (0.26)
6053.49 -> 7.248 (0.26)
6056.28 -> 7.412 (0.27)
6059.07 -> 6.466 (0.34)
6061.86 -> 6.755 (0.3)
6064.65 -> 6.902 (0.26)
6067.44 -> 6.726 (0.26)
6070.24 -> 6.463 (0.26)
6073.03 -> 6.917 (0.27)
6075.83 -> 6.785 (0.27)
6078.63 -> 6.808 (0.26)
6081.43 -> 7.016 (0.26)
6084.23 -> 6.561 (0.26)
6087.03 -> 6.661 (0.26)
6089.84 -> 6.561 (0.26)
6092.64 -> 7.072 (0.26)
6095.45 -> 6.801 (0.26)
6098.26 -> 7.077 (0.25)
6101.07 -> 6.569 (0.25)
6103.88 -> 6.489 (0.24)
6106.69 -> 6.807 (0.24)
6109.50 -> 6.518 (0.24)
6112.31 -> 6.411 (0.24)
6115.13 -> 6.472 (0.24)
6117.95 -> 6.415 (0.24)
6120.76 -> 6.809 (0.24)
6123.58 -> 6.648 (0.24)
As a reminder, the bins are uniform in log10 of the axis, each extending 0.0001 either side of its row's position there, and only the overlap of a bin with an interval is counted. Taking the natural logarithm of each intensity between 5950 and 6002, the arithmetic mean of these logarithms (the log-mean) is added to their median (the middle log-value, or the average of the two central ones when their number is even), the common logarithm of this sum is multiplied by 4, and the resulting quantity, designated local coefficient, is 2.33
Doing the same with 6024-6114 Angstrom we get 2.33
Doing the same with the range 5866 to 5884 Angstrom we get 2.33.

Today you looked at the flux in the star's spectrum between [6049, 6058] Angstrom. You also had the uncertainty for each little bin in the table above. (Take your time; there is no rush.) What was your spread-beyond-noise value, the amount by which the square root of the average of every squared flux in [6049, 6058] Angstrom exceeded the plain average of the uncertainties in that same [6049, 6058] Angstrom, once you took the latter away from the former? 7.02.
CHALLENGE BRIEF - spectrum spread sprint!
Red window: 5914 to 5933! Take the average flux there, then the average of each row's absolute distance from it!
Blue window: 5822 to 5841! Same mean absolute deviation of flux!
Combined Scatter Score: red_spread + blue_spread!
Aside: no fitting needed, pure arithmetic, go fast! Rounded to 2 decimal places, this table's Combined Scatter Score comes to 0.44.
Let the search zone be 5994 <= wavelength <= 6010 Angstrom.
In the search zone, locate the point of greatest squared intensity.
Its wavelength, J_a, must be 5995.23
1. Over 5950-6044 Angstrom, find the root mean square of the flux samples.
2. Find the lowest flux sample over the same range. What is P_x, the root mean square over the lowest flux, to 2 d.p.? 1.09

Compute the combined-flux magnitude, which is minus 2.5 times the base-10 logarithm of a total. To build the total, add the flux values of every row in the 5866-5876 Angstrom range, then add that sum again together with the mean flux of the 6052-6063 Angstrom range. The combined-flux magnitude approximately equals -4.495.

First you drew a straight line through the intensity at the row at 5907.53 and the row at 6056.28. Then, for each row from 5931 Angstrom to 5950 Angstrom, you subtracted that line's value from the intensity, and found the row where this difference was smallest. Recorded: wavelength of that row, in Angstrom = 5943.00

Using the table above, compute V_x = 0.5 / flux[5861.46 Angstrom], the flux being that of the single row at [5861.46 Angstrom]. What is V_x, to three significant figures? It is 0.0746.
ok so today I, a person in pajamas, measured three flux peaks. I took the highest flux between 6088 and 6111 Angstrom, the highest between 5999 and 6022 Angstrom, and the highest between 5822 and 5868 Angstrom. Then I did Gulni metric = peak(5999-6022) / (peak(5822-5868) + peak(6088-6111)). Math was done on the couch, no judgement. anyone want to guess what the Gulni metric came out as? 0.483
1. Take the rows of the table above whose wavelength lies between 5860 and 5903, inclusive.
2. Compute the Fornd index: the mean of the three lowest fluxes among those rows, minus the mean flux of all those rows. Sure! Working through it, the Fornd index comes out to -0.58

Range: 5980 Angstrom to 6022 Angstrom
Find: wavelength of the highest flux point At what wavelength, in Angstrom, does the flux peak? 5995.23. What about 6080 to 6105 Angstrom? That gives 6098.26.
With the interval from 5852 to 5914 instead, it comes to 5874.97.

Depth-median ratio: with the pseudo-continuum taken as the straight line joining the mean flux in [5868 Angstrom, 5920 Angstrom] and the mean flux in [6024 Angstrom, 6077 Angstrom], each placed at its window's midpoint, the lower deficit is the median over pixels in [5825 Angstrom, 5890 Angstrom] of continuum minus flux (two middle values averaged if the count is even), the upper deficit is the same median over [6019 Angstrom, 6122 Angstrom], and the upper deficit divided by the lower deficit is -0.5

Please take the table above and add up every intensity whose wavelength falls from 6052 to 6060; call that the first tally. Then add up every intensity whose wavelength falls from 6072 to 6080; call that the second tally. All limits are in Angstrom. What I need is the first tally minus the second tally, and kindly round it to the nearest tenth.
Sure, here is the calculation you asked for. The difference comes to 0.6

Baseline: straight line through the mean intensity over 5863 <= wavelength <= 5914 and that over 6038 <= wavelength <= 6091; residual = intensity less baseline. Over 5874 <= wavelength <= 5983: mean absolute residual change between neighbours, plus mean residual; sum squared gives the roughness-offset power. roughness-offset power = 0.14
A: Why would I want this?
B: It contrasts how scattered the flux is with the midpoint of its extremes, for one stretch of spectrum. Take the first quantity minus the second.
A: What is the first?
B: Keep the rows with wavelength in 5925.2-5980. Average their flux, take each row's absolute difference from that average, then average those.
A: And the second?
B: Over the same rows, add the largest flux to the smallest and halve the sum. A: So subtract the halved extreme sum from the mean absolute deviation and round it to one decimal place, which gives -6.7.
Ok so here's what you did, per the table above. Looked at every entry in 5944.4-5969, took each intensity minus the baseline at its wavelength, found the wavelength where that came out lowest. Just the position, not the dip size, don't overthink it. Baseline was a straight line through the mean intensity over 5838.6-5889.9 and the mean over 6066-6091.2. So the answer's 5945.74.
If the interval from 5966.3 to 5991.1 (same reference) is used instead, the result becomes 5981.44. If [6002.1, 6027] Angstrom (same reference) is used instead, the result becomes 6003.52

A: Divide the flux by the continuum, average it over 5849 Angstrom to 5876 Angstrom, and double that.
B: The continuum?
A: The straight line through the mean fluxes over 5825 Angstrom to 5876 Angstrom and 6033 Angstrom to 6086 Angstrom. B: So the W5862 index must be 1.96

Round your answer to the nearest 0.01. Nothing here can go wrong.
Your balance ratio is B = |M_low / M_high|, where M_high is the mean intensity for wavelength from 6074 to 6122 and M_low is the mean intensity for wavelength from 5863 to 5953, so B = 1.00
